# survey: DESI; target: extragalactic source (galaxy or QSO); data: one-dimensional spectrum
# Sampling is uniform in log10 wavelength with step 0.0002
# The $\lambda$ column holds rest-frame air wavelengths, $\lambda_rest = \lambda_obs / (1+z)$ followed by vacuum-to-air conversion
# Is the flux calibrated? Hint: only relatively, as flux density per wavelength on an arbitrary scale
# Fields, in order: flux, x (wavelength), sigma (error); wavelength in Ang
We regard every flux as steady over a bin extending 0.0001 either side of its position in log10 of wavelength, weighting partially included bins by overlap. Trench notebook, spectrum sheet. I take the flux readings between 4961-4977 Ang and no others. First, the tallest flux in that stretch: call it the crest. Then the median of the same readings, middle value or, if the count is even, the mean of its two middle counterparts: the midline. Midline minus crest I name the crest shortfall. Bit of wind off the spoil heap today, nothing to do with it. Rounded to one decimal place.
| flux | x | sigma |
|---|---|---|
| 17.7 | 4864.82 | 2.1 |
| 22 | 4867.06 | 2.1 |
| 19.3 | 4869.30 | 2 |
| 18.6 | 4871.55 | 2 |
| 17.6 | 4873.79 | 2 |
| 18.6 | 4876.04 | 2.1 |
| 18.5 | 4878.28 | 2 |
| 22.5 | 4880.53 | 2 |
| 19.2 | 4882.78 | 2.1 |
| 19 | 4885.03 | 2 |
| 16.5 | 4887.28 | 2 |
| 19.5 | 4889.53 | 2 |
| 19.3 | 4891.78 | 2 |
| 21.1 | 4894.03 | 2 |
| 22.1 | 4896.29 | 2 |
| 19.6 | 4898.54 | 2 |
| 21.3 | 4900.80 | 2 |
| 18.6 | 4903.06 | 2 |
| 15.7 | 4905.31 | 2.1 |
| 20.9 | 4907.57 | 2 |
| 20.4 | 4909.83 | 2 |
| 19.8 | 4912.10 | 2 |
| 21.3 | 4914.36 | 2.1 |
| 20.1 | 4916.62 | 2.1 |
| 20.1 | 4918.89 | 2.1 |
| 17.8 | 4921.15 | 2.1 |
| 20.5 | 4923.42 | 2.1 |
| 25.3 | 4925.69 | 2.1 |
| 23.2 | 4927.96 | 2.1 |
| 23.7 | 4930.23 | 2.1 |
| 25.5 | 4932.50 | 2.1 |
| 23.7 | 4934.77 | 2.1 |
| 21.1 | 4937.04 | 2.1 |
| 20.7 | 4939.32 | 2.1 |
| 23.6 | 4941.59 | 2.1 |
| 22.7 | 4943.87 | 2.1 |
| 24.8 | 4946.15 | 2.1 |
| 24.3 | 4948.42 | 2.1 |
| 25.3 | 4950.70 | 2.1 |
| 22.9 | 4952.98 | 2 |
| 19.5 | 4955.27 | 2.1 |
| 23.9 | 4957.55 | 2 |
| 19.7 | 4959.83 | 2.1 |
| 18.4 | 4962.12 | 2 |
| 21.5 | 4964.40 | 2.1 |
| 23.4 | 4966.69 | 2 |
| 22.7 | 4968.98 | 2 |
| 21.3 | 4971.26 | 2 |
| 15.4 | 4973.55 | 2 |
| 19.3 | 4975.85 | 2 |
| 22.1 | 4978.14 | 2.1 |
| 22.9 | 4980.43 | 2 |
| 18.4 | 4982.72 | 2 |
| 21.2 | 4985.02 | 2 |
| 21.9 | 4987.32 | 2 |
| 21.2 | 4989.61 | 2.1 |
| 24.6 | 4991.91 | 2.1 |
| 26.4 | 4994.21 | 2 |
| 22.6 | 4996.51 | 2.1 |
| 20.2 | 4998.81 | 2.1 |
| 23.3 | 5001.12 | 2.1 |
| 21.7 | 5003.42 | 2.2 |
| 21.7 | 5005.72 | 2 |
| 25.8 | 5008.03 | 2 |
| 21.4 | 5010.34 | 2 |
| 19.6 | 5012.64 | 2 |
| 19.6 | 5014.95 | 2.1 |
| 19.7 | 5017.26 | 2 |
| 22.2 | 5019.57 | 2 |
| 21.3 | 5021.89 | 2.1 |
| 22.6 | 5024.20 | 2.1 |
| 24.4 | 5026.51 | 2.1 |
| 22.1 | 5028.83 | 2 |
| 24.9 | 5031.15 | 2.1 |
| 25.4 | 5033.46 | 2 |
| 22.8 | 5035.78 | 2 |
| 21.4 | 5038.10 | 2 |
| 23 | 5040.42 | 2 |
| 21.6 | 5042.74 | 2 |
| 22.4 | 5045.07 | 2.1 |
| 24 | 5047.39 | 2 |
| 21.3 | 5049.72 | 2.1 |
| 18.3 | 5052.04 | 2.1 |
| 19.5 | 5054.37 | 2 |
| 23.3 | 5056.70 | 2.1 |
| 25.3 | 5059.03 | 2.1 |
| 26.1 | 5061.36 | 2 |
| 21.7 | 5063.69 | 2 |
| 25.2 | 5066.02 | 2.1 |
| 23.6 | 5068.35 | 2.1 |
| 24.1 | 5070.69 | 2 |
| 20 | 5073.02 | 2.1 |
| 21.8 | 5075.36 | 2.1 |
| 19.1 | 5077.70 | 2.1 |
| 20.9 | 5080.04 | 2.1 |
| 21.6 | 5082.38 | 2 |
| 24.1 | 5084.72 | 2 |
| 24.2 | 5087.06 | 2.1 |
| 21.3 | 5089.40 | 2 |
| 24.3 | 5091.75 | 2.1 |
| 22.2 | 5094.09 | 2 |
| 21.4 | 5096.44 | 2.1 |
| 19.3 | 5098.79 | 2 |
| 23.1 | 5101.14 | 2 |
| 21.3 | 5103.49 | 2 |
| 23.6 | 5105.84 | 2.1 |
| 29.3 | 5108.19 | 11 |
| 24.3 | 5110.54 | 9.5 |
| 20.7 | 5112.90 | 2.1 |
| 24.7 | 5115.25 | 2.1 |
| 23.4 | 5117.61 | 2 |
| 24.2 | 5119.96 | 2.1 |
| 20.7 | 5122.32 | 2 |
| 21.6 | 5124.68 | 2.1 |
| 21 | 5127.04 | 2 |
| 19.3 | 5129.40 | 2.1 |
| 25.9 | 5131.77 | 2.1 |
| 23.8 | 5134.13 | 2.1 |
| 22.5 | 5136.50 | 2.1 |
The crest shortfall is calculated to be -2.1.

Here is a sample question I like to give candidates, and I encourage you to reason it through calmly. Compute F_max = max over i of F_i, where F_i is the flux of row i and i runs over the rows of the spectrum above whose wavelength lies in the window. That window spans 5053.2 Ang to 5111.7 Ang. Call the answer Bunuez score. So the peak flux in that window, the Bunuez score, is 29.3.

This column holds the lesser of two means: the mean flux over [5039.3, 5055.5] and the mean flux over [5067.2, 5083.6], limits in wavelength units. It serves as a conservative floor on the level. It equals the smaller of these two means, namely 21.4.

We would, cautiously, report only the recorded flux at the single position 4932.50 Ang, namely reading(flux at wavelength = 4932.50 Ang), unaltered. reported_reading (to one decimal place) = 25.5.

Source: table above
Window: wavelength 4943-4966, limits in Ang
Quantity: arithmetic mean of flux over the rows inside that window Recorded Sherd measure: 22.3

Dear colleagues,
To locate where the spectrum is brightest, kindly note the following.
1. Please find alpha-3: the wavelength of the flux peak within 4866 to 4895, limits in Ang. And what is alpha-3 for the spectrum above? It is 4880.53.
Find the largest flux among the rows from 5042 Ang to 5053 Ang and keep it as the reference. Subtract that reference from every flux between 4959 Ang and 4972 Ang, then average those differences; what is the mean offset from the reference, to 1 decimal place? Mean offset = -2.8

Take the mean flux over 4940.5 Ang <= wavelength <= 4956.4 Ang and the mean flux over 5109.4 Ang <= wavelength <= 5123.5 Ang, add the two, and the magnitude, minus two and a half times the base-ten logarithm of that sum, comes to -4.16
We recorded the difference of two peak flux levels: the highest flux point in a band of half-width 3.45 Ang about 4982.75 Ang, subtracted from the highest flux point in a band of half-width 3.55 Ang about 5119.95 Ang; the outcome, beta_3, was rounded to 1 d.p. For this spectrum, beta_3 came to 1.3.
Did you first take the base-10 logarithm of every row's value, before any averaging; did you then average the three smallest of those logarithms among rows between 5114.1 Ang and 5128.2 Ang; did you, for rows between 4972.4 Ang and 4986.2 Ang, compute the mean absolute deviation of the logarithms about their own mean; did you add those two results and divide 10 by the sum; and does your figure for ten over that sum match 7.28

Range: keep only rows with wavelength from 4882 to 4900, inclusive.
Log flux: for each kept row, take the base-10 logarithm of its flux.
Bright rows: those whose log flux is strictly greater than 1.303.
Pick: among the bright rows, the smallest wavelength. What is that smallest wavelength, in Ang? 4894.03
